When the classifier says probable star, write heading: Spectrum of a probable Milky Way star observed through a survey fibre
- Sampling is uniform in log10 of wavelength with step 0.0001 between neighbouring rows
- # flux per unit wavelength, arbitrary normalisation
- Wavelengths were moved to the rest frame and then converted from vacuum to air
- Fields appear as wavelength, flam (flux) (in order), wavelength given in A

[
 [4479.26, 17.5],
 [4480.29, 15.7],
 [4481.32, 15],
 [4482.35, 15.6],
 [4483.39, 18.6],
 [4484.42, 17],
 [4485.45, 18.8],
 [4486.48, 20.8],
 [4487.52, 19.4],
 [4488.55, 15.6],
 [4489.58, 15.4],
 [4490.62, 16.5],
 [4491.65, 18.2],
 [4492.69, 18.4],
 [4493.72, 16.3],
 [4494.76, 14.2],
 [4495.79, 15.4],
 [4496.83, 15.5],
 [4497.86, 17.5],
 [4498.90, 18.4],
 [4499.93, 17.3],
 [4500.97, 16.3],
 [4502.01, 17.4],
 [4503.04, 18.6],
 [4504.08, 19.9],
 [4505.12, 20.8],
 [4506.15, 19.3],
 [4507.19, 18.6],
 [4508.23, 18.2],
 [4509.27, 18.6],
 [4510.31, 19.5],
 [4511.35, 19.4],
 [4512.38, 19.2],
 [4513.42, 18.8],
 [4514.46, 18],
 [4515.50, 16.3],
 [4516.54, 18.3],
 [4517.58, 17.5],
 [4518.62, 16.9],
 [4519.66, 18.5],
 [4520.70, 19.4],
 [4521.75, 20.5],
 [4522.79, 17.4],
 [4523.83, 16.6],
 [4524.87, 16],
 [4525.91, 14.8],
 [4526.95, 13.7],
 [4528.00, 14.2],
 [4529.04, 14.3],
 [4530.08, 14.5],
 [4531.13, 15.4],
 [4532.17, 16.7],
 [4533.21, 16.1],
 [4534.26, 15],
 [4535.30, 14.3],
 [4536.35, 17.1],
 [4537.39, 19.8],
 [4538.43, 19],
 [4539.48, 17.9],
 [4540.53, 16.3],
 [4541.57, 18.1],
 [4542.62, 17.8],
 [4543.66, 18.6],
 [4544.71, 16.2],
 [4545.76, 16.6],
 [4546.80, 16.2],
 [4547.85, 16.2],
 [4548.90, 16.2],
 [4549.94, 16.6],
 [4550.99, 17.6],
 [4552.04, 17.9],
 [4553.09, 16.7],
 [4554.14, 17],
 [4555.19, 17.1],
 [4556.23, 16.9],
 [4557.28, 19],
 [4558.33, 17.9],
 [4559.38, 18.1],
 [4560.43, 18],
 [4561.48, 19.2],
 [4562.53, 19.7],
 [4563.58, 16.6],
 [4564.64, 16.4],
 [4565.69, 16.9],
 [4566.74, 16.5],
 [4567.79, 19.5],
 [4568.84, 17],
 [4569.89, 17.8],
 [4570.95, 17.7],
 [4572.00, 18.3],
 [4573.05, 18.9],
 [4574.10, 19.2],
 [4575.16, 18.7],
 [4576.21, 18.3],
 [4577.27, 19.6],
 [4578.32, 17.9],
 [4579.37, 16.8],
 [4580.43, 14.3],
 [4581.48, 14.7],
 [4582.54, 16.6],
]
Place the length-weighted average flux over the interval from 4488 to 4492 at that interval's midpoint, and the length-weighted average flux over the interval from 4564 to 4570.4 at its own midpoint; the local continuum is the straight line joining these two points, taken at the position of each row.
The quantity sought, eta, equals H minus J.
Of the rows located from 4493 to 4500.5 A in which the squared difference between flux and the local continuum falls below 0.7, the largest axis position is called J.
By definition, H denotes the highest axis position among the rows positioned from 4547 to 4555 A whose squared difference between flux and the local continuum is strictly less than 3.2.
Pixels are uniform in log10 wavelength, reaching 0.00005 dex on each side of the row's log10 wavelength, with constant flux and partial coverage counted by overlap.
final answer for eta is 54.2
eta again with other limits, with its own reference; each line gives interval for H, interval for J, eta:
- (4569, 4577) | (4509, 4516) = 60.7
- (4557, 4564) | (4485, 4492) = 73.0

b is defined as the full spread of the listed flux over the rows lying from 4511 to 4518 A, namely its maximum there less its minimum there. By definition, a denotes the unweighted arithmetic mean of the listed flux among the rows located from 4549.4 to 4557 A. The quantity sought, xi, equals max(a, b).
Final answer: 17.1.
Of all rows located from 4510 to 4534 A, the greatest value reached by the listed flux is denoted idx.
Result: 20.5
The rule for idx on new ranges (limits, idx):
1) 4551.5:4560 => 19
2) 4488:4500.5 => 18.4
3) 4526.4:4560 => 19.8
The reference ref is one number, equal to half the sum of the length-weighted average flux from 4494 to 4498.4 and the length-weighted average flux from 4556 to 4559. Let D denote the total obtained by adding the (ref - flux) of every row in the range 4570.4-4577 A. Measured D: -10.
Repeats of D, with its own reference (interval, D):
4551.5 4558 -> -3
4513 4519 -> -5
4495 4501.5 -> 1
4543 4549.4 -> 1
